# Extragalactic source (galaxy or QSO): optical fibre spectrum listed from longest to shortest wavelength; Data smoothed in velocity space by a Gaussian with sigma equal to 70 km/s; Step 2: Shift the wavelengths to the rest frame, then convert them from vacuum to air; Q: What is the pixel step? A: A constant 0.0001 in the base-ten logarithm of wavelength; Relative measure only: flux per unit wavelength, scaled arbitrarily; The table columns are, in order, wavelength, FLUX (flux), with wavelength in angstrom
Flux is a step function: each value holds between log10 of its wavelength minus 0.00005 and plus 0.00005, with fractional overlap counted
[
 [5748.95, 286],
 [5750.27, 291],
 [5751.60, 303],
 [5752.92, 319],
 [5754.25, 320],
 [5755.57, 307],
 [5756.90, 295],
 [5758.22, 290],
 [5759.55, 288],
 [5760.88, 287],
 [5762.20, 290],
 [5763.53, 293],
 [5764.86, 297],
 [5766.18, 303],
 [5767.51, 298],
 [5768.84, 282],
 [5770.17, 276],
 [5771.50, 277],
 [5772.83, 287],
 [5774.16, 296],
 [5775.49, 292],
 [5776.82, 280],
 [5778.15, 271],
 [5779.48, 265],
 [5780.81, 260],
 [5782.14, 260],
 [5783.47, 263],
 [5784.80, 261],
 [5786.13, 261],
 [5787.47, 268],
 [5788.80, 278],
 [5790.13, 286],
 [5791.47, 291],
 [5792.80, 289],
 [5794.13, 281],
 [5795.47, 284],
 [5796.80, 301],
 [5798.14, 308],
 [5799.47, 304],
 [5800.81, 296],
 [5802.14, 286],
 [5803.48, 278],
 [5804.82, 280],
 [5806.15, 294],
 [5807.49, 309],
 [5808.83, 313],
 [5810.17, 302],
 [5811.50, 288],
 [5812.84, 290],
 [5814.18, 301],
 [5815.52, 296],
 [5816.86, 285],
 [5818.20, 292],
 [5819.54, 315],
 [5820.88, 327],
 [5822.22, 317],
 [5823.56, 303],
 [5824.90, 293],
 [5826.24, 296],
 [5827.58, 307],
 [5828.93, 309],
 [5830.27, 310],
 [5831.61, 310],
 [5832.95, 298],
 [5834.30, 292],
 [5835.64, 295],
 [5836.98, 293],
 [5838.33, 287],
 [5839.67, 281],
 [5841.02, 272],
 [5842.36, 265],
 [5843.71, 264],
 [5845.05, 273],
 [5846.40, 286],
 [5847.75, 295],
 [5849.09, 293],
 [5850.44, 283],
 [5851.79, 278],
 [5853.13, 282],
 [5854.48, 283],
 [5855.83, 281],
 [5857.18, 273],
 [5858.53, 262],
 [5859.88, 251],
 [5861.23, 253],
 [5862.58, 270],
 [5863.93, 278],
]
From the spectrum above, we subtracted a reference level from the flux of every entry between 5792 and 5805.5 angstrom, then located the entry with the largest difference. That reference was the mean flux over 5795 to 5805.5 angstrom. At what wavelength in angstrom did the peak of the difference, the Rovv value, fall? 5798.14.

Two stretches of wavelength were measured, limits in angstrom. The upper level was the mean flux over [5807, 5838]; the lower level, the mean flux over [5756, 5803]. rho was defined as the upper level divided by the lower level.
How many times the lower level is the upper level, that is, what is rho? 1.06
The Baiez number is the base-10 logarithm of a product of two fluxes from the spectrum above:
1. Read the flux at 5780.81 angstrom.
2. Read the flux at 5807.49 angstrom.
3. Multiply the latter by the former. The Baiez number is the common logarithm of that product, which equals 4.90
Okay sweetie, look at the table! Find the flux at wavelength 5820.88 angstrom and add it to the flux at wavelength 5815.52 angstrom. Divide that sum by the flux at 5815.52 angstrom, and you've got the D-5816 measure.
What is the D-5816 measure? 2.10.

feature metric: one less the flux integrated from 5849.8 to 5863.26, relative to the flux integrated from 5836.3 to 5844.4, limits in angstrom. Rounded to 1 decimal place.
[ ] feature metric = -0.6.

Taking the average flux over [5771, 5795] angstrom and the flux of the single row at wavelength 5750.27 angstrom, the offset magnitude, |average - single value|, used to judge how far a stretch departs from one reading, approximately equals 15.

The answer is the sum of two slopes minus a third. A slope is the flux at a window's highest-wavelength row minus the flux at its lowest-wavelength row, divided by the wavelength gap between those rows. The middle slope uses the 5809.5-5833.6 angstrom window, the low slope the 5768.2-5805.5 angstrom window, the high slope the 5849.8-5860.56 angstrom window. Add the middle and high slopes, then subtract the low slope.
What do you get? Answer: -3.5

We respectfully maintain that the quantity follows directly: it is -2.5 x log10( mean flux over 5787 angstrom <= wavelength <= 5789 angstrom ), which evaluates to -6.09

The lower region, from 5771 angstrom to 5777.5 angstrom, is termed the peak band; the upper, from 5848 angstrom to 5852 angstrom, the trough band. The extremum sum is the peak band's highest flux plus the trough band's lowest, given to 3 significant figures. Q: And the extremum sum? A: 574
